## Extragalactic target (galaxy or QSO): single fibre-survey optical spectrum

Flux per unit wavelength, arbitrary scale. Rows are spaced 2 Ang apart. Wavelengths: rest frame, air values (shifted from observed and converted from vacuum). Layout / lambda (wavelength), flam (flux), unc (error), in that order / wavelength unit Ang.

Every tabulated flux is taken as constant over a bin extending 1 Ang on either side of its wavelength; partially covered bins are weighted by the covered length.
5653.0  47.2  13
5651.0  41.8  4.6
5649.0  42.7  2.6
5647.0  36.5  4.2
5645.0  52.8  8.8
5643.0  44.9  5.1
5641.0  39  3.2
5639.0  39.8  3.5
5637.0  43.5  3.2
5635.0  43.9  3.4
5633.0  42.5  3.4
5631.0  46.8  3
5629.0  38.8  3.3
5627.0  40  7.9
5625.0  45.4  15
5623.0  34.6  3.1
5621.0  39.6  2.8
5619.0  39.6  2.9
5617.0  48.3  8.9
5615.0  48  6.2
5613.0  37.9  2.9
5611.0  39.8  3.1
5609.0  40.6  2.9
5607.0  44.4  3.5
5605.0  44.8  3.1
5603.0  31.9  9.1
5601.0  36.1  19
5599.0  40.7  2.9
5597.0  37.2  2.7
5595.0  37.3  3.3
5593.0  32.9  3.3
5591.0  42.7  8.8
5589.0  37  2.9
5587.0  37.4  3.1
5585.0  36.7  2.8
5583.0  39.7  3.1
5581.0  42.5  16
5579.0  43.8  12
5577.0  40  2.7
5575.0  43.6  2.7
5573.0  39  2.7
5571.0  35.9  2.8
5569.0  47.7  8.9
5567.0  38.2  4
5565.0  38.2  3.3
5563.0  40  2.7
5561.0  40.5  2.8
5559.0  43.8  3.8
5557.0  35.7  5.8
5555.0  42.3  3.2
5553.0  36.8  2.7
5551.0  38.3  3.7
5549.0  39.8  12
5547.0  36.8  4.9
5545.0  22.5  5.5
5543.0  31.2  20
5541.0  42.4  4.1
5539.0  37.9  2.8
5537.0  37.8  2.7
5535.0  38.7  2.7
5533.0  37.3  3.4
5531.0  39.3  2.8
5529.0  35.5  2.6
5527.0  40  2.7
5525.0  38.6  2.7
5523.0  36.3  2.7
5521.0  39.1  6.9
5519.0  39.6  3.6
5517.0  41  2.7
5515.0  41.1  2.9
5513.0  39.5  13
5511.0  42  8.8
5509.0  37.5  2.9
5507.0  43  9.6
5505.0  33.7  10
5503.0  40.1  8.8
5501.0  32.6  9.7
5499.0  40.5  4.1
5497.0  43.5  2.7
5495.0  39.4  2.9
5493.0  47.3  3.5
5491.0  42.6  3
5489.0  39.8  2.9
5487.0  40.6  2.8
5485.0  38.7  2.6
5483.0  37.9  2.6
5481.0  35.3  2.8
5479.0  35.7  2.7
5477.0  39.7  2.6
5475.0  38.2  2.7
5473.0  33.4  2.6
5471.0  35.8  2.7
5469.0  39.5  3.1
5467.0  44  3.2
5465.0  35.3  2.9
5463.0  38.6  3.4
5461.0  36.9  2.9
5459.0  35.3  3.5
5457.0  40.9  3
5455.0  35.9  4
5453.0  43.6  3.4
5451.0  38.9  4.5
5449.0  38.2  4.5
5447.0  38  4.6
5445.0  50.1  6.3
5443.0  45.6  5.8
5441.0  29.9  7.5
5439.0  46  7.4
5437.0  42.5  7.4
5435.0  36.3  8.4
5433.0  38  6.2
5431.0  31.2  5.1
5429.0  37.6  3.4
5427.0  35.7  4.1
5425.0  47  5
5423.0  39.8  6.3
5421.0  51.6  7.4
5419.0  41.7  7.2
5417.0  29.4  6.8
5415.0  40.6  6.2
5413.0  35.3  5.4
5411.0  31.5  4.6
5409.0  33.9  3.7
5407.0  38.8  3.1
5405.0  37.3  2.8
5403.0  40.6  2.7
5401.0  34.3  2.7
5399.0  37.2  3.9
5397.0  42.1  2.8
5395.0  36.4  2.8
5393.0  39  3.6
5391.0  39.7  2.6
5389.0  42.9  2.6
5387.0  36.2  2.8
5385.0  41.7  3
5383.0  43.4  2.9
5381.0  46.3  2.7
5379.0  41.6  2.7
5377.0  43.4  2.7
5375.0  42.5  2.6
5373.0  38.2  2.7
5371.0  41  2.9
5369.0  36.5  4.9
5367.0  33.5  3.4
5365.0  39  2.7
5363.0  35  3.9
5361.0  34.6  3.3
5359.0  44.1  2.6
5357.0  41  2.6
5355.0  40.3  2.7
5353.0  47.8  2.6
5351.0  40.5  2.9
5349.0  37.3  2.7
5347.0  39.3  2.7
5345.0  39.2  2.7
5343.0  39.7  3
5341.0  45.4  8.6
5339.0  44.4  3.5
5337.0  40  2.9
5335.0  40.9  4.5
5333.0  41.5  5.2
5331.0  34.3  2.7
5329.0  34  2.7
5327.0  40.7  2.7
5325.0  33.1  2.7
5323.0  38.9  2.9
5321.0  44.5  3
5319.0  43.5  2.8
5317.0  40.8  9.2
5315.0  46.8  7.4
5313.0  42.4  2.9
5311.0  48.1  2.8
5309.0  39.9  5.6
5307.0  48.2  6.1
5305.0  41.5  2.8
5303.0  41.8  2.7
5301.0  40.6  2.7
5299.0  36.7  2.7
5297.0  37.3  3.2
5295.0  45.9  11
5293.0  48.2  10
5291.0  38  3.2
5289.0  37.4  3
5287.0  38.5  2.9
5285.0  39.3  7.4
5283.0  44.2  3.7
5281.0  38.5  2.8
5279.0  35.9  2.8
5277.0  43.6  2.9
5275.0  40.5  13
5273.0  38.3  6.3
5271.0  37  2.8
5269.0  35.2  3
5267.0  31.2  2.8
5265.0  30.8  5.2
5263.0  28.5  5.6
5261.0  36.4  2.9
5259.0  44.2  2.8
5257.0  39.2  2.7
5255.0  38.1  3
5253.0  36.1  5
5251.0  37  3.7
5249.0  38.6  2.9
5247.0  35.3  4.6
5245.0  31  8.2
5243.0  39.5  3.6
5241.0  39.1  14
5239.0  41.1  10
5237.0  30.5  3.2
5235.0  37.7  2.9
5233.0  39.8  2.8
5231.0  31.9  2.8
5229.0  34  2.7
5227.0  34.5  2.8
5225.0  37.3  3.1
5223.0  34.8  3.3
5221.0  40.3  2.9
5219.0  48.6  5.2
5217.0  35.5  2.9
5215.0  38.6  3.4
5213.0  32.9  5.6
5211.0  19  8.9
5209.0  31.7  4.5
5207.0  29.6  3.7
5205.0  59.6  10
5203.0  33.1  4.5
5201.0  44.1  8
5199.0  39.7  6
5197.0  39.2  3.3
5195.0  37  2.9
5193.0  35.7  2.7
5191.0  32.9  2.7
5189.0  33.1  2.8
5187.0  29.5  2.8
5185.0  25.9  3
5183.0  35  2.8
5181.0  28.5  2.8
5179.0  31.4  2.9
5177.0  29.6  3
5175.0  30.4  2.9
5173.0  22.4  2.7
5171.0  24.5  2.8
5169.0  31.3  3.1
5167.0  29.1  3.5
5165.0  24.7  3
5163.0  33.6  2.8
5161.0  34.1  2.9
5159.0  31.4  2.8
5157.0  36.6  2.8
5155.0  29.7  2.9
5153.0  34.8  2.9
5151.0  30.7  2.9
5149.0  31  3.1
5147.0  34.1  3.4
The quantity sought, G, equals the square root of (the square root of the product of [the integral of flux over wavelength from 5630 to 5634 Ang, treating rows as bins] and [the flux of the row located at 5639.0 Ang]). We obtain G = 9.18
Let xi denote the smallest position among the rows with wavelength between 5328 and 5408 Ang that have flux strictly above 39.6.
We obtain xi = 5333.0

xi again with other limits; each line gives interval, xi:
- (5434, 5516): 5437.0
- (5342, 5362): 5343.0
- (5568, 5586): 5569.0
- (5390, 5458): 5391.0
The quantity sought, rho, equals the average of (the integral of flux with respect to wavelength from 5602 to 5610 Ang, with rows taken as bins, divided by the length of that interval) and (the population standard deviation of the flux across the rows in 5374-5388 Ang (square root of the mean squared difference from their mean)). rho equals 21.6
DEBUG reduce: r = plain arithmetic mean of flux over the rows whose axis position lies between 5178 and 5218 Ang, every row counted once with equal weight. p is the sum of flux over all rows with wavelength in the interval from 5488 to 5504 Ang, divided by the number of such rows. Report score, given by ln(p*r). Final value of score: 7.25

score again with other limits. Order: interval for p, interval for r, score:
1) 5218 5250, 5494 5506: 7.26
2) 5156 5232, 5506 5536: 7.19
